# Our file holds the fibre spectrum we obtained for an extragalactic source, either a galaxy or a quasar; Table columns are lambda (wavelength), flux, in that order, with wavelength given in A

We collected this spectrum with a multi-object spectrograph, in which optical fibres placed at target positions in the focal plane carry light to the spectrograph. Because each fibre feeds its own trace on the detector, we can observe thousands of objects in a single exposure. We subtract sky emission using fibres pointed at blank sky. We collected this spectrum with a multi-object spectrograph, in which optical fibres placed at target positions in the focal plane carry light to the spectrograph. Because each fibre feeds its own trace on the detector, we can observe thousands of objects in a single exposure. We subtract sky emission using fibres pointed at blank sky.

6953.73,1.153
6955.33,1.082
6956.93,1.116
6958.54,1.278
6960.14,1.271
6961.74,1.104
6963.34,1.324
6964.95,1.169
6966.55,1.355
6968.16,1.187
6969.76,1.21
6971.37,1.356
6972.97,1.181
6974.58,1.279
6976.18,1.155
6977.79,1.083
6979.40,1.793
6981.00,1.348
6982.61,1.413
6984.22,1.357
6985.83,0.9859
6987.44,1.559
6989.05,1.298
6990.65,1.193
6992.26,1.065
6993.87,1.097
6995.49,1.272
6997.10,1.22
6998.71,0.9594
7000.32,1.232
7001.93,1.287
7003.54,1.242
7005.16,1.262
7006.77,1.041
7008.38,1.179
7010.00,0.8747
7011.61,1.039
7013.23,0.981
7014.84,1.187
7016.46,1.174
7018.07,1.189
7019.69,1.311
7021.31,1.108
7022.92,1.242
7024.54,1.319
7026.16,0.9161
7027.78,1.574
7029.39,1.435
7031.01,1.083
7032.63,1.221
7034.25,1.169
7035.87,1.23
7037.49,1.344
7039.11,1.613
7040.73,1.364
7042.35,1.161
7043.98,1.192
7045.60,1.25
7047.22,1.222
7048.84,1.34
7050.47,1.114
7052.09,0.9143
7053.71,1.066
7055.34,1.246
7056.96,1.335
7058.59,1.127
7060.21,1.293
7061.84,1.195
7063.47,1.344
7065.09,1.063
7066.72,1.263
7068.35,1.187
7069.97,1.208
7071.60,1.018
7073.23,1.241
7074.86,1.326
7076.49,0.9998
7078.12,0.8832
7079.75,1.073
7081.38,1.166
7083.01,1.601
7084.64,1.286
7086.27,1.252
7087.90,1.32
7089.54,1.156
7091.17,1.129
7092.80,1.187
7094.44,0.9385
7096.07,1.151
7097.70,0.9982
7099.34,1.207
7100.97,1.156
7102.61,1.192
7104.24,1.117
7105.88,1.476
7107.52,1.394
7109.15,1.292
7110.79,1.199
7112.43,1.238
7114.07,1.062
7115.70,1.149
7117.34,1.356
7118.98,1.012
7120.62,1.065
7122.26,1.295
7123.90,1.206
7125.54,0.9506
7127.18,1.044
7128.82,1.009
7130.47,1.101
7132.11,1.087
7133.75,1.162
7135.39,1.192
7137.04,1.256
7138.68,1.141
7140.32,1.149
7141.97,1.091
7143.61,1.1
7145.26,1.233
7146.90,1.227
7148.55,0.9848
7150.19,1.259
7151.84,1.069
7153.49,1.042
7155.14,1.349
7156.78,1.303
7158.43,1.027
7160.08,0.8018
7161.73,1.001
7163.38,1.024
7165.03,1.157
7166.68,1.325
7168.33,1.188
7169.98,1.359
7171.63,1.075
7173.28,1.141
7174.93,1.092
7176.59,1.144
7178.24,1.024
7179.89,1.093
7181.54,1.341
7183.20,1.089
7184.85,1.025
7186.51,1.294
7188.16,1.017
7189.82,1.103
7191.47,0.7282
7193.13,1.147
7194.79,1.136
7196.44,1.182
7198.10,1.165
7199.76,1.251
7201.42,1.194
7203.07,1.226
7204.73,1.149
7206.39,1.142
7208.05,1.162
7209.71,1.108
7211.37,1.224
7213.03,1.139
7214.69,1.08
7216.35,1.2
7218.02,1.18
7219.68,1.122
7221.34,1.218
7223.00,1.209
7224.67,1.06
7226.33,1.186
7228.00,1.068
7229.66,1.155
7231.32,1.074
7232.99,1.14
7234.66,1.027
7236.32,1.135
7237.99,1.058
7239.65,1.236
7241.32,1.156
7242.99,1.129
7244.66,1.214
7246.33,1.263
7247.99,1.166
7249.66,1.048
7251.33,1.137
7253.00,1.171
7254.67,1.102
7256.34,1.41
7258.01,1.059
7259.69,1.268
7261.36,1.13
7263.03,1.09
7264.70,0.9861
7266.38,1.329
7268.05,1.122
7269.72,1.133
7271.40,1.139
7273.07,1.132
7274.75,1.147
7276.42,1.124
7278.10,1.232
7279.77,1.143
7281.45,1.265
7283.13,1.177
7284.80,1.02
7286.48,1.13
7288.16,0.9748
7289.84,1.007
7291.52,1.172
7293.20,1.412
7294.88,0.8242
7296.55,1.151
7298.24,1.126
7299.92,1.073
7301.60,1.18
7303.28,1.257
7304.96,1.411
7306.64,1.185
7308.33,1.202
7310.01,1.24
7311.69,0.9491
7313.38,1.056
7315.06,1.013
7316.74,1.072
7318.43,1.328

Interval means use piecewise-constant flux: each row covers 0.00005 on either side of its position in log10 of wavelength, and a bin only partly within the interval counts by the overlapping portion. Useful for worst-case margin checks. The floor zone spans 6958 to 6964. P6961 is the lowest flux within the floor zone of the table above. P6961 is 1.104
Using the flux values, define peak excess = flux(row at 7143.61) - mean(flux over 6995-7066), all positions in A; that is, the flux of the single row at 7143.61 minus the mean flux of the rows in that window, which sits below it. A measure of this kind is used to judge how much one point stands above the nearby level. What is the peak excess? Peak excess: -0.10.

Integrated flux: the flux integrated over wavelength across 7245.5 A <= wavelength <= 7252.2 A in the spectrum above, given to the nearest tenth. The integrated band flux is 7.7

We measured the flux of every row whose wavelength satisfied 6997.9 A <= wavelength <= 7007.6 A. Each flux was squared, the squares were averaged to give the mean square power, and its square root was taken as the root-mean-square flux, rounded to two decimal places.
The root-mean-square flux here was 1.18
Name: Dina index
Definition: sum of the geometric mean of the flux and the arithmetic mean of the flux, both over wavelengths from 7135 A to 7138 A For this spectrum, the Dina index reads 2.45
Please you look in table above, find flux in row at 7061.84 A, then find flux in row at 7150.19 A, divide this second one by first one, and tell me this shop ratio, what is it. 1.05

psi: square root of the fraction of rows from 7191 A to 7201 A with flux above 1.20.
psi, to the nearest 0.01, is 0.41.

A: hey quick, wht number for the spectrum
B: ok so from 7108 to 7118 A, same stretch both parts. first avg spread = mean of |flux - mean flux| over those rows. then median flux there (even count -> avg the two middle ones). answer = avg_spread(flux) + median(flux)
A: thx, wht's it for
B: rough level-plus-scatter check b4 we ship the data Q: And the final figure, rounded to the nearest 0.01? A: 1.30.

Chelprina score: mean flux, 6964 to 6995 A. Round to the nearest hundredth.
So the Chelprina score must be 1.27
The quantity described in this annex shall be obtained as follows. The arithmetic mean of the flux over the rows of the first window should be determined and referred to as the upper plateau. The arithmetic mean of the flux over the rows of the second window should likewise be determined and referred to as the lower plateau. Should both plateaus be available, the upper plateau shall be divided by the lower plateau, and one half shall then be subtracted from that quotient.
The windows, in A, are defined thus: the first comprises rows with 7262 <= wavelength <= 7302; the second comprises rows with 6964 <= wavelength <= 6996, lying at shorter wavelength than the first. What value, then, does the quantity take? 0.390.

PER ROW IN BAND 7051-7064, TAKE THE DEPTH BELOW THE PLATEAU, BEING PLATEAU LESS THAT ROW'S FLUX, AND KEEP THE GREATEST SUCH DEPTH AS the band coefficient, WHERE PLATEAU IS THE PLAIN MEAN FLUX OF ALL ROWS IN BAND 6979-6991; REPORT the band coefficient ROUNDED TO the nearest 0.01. 0.45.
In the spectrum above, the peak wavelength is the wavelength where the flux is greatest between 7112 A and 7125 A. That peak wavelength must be 7117.34 A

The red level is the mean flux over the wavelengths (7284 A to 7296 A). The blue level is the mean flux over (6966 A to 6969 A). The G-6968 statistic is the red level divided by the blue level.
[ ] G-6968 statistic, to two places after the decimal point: 0.85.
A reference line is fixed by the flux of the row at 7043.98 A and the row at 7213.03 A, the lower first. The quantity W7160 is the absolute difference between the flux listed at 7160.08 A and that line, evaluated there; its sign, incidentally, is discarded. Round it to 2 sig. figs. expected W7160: 0.35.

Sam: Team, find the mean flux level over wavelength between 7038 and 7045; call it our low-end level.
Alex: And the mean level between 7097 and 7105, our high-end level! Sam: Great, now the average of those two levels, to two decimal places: 1.23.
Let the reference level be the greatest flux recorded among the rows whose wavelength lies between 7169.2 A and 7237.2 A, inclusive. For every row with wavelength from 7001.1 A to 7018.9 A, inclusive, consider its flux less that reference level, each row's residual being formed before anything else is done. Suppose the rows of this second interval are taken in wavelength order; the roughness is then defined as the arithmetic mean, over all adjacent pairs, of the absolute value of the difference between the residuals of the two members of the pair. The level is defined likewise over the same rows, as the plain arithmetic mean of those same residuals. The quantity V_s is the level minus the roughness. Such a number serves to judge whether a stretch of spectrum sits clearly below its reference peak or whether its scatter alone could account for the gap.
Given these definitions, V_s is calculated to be -0.345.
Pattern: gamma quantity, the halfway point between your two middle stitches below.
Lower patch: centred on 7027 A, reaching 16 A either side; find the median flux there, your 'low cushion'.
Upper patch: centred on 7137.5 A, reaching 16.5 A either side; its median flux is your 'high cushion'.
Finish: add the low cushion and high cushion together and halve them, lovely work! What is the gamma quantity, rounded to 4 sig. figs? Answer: 1.163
